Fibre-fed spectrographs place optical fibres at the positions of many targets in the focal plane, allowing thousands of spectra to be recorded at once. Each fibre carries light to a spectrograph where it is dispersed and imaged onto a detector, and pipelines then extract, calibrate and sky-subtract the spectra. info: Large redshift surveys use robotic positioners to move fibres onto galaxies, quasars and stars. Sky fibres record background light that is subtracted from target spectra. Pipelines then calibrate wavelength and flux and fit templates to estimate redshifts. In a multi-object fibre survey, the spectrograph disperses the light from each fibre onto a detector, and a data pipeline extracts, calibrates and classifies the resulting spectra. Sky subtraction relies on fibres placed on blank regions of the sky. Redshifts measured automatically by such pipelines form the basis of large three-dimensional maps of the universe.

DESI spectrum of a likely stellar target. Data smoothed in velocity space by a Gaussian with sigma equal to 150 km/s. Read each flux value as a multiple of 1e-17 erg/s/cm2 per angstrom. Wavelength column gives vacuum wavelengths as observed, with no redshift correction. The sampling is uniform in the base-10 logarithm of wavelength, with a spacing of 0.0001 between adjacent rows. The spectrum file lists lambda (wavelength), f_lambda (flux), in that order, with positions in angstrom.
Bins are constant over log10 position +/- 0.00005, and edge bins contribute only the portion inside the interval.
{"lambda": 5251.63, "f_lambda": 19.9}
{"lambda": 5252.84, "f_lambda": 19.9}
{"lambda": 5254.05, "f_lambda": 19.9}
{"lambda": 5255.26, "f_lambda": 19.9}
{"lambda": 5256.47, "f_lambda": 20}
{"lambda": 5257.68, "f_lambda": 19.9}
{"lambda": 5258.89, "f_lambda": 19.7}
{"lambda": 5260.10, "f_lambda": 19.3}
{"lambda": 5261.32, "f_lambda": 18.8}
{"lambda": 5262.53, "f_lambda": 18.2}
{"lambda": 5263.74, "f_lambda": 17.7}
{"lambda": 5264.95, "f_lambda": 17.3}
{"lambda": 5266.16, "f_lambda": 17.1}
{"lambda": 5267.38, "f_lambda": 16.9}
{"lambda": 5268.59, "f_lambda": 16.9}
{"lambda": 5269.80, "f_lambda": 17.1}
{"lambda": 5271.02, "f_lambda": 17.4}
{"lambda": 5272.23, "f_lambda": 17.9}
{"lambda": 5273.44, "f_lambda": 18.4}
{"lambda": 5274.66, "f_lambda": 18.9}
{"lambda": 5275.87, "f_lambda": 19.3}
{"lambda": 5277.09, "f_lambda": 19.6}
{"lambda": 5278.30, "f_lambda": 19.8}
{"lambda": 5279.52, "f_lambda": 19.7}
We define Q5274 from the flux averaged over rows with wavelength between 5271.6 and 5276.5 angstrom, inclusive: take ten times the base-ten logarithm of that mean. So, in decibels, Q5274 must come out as 12.7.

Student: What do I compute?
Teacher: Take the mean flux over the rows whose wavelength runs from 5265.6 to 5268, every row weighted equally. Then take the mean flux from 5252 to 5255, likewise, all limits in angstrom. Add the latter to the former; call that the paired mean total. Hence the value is 36.9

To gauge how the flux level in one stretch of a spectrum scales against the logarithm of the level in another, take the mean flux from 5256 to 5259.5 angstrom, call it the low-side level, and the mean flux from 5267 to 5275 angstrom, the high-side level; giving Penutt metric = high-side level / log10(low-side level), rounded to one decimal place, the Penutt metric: 13.6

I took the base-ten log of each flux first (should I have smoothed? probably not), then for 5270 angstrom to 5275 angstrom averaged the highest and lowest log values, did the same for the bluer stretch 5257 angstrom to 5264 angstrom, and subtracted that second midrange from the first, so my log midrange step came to -0.01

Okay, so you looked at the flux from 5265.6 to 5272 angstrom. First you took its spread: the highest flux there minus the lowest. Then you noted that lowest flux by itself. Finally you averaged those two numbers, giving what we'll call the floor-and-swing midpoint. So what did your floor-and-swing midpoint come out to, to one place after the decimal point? 8.7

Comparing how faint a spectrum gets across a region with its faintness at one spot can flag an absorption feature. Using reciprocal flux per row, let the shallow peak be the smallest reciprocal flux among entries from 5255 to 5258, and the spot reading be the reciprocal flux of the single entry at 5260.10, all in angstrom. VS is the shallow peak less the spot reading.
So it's -0.0018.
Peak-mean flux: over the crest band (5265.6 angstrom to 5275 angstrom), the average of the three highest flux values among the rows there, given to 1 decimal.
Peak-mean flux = 18.4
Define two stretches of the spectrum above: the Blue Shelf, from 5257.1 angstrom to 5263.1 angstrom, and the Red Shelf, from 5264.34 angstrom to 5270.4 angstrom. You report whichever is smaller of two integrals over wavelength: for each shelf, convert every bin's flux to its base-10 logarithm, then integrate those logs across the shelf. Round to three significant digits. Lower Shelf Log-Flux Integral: 7.47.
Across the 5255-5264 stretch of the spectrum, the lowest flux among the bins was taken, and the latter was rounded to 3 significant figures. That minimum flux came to 17.7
